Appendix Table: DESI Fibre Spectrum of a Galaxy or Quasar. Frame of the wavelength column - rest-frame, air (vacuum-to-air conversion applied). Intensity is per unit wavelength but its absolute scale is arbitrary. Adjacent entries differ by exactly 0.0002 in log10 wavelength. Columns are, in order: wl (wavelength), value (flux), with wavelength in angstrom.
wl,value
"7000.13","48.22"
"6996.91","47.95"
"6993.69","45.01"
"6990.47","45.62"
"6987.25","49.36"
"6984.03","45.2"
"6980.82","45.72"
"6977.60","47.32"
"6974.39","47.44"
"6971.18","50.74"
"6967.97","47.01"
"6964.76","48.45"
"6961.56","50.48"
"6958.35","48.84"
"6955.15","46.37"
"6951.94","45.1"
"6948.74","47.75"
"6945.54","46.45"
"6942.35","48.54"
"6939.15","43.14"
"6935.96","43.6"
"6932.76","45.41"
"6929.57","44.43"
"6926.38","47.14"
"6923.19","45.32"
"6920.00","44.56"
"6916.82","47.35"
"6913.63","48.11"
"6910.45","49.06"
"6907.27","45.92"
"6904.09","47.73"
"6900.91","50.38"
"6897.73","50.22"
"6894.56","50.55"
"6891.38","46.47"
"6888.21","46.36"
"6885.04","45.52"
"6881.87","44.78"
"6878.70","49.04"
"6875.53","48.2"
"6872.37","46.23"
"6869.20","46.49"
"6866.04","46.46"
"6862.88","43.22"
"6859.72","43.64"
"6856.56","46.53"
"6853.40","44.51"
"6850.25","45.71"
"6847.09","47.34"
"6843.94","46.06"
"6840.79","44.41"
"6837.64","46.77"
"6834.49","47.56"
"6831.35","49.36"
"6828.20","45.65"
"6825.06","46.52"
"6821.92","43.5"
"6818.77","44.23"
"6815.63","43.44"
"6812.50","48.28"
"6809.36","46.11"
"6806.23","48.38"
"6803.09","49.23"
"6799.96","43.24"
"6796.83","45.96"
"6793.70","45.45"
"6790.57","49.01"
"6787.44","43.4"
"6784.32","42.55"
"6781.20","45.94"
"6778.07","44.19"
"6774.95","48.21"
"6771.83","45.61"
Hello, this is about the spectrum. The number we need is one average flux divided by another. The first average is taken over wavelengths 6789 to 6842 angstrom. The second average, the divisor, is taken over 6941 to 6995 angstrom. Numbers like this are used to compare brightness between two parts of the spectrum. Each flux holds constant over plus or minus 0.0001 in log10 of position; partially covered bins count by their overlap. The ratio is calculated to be 0.977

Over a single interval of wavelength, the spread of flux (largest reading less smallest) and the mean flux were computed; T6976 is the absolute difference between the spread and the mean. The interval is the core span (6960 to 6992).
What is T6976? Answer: 42.2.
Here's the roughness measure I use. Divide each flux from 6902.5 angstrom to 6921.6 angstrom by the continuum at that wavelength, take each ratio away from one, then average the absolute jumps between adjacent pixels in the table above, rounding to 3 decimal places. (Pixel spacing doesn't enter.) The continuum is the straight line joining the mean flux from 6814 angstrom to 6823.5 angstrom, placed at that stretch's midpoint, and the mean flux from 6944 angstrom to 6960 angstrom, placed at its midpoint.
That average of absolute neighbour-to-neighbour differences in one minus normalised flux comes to 0.042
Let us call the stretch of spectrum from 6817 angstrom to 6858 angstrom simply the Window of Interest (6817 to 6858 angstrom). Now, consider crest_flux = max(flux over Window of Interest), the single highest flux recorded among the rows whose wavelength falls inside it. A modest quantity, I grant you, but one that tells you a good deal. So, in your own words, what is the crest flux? 49.36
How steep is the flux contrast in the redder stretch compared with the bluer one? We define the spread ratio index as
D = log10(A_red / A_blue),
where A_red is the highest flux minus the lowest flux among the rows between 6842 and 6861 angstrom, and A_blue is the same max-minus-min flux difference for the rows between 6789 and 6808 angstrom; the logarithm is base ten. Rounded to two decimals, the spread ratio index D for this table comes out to -0.21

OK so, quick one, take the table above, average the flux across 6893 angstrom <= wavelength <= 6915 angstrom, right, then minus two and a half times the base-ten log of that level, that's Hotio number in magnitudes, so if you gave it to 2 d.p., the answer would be -4.22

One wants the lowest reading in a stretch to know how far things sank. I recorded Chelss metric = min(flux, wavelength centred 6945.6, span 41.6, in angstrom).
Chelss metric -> 43.14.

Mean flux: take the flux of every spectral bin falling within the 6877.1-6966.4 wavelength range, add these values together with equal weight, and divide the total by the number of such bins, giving 47.0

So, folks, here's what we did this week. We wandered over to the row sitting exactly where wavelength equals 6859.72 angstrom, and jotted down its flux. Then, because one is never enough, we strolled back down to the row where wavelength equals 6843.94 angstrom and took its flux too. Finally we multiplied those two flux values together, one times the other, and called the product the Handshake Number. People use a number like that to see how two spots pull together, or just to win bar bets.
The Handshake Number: 2010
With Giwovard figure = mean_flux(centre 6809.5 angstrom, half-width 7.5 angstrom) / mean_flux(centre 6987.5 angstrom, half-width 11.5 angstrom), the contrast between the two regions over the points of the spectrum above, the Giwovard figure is 1.01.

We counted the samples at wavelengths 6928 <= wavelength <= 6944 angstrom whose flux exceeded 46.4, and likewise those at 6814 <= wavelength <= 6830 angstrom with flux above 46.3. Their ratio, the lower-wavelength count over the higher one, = 1.0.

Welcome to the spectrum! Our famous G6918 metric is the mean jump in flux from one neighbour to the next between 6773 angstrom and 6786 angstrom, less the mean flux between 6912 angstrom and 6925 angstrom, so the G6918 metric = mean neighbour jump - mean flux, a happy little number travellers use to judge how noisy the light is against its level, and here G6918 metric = -43.3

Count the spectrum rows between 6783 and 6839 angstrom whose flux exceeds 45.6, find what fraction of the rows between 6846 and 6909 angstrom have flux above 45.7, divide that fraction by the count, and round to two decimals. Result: 0.07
